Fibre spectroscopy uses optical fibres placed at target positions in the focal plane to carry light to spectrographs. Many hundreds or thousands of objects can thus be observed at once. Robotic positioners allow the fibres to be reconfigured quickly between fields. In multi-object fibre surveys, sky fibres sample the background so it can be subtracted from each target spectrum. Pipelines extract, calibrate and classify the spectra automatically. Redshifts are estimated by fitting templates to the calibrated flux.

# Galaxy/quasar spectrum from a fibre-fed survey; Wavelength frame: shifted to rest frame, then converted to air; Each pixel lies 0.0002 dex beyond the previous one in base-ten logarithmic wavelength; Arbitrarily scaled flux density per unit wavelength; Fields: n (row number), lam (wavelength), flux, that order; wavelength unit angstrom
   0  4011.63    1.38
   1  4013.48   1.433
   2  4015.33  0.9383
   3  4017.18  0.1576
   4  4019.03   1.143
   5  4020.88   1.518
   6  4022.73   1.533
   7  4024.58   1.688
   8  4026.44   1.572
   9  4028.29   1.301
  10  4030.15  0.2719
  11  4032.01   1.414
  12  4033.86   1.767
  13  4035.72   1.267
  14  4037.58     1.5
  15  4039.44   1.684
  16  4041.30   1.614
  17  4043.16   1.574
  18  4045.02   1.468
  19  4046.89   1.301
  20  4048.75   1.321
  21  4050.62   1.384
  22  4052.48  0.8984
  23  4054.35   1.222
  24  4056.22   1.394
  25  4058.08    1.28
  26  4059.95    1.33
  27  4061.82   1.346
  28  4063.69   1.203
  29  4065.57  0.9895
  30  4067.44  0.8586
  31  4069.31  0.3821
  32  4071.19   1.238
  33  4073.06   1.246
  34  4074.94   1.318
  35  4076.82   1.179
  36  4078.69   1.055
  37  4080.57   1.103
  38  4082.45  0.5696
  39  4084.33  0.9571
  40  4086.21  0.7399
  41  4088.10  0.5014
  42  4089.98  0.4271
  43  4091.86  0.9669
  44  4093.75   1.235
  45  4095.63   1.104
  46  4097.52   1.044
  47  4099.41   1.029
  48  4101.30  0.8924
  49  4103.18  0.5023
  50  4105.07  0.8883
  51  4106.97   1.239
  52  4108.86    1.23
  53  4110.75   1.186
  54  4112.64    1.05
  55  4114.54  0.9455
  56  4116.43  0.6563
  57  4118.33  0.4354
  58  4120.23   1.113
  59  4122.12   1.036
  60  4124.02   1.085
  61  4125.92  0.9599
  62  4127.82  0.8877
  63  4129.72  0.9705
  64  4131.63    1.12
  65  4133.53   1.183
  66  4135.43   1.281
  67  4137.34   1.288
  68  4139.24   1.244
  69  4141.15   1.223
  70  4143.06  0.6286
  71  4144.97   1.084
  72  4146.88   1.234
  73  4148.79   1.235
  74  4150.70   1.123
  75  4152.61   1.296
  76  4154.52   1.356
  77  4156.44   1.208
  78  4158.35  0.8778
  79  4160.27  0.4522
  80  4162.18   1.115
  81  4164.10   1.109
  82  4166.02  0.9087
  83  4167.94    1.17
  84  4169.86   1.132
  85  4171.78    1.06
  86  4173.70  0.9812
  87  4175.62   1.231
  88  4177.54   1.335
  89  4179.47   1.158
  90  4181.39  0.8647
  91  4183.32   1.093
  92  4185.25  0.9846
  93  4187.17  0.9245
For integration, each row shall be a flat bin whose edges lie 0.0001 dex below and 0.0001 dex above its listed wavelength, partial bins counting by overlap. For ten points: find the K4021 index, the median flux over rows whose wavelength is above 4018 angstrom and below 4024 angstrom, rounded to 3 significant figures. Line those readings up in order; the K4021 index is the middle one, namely 1.52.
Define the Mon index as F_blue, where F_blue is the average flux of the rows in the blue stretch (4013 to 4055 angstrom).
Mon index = 1.30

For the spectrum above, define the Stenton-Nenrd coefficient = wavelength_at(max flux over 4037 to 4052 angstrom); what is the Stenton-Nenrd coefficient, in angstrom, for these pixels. 4039.44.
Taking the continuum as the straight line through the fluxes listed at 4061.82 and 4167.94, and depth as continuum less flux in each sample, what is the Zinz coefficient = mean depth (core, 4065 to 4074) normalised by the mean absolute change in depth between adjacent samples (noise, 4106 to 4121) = 1.9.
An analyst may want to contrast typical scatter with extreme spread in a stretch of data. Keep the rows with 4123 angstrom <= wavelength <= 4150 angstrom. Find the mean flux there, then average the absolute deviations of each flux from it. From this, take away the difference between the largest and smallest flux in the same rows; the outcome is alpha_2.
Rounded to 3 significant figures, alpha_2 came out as -0.517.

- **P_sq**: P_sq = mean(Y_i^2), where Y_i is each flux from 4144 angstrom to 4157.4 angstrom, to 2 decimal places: 1.49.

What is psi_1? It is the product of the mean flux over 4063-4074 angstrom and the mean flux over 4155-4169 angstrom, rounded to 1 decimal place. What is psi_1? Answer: 1.0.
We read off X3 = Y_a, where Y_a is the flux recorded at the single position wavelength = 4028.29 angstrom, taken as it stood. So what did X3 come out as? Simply 1.301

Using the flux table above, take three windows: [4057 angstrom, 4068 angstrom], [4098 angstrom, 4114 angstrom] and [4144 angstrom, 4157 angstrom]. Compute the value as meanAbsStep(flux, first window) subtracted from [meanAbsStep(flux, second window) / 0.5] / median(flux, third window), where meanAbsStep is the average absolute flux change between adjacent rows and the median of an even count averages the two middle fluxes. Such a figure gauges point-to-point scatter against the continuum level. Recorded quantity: 0.23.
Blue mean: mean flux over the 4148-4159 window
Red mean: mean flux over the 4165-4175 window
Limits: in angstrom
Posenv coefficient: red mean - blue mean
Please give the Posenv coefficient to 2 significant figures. -0.13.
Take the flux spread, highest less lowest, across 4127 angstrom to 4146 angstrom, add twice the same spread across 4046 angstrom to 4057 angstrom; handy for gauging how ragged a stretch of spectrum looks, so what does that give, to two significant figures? 1.7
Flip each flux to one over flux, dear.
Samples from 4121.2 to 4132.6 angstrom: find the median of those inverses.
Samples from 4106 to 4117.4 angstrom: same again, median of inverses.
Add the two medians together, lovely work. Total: 1.90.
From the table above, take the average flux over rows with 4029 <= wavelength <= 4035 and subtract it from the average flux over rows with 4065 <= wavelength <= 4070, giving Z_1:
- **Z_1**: -0.4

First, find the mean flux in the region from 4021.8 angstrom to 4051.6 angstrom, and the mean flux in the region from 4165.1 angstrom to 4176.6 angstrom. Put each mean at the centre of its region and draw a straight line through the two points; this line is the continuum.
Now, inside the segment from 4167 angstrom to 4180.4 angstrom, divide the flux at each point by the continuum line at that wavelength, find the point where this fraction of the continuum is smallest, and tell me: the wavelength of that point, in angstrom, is 4173.70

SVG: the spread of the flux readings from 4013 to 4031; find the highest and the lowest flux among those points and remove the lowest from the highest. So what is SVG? 1.5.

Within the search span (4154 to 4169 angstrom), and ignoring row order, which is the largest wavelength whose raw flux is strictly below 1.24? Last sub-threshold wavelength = 4167.94 angstrom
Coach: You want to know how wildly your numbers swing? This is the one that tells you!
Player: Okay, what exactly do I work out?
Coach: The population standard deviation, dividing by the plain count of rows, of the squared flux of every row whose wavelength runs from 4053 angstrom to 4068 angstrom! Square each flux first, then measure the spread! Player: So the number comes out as 0.39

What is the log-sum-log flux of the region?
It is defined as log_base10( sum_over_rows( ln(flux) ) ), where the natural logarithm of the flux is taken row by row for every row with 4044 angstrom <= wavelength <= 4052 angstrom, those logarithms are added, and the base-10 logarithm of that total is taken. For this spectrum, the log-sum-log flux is 0.10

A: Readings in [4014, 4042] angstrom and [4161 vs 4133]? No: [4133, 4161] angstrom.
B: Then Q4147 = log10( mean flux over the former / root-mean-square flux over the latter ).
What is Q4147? 0.053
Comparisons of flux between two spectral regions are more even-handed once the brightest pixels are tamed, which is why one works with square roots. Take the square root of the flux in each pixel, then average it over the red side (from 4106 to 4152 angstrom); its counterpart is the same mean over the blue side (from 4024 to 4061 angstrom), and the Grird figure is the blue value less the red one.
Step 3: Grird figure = 0.13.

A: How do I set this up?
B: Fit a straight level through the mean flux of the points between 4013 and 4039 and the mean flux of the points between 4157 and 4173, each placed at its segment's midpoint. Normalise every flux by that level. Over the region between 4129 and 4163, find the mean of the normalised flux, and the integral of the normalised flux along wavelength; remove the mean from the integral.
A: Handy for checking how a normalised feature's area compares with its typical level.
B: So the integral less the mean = 36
